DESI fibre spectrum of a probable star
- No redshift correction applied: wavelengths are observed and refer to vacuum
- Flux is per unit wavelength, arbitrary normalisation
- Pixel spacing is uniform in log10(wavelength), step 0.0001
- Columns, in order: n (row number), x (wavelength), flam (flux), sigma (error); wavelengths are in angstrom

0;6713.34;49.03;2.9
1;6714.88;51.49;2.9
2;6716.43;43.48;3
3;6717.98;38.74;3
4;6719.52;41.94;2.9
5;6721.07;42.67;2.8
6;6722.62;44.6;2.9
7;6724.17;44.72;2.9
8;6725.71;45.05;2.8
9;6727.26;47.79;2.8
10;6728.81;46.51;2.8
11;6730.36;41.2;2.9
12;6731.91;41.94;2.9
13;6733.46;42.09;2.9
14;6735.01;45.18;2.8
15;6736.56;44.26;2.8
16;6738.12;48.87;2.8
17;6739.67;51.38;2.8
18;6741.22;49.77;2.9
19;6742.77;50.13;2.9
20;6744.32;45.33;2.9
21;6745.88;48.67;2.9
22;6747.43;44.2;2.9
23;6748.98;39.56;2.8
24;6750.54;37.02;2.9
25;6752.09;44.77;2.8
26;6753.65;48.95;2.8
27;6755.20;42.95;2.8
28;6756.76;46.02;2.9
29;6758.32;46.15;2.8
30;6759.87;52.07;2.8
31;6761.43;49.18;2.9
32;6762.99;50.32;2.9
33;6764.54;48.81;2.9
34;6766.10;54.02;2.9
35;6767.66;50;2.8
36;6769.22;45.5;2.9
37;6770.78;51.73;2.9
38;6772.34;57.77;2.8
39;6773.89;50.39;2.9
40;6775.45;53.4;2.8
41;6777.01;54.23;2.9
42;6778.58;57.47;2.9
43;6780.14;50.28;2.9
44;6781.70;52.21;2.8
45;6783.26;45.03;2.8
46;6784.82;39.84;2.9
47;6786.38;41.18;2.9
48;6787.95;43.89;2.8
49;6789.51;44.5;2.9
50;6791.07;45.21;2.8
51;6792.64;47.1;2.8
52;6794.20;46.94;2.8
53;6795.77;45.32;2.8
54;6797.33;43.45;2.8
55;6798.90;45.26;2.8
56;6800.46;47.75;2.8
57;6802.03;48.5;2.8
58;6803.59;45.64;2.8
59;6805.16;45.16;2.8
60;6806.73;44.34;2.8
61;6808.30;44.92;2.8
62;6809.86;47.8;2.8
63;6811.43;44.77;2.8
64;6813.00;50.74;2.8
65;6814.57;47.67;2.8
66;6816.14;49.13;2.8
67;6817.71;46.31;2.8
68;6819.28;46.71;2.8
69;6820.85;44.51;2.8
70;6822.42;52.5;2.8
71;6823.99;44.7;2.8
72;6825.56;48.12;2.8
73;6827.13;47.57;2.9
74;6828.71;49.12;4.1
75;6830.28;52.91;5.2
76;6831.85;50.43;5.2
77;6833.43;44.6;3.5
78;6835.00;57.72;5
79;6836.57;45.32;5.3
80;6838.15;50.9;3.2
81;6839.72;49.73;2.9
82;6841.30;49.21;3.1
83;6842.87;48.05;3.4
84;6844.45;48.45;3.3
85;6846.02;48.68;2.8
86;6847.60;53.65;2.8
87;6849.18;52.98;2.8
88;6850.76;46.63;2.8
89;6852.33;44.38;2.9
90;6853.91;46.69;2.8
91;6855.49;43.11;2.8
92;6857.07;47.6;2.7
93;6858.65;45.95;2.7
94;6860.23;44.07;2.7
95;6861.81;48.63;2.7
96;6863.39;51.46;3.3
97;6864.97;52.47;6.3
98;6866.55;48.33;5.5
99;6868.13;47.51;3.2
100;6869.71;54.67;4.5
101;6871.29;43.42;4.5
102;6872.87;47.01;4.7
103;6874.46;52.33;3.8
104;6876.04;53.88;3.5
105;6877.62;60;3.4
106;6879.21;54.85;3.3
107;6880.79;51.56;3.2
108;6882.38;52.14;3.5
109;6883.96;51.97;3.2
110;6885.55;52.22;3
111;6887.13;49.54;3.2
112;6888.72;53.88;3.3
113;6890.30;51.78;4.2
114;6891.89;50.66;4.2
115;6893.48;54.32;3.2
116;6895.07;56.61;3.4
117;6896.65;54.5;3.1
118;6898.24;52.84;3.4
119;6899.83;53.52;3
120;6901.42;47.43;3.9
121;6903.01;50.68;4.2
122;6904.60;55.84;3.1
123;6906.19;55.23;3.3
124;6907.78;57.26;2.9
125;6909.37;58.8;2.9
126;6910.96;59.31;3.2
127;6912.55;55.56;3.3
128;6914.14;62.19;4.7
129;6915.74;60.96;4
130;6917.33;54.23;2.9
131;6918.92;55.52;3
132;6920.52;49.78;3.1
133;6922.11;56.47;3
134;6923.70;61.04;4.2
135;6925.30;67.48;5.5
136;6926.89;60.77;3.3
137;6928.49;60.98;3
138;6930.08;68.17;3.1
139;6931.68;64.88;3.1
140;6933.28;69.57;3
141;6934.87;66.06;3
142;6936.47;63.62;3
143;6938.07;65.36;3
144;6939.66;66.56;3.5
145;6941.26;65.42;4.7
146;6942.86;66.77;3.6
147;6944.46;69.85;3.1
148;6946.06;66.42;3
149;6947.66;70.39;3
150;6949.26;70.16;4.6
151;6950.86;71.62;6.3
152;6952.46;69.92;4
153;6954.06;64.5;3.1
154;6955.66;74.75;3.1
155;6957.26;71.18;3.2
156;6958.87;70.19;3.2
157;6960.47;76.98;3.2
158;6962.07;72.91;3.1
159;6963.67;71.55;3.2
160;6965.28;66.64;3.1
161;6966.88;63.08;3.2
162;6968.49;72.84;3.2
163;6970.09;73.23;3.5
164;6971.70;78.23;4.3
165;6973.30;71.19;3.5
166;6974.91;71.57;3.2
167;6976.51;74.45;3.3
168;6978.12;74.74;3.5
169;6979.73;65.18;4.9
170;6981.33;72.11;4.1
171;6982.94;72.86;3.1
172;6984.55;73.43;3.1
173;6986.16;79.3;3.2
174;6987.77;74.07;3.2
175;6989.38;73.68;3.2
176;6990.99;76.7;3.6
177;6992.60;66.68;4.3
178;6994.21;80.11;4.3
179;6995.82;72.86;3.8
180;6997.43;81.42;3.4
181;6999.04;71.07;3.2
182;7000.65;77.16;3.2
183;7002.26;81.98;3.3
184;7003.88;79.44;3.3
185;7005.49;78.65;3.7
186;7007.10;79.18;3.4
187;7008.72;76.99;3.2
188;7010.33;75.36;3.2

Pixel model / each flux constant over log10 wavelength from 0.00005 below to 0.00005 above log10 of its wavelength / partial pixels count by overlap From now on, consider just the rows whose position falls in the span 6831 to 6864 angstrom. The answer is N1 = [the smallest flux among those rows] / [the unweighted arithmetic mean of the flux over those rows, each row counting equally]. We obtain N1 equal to 0.89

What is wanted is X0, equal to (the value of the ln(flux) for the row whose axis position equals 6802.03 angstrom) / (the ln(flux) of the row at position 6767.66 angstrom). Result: 0.99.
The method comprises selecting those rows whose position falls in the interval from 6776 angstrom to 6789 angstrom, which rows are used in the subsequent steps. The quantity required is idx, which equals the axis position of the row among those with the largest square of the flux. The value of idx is 6778.58 angstrom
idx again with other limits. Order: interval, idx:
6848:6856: 6849.18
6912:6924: 6914.14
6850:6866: 6864.97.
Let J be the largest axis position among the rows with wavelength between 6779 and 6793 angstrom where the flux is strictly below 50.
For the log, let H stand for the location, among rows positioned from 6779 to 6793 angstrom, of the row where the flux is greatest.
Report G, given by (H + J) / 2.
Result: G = 6787.2 angstrom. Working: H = 6781.70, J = 6792.64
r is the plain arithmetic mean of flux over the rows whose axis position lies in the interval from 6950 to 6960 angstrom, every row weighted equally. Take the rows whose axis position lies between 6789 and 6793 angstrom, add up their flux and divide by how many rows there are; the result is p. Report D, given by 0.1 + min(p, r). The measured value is 46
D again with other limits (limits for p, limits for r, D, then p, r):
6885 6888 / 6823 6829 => 47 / 51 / 47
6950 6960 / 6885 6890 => 52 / 70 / 52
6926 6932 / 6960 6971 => 64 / 64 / 71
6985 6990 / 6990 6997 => 74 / 76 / 74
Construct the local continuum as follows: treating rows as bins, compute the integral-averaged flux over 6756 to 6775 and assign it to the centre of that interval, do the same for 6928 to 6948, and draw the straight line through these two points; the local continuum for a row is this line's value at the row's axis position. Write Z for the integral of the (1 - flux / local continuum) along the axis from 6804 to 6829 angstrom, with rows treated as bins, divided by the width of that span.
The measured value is 0.14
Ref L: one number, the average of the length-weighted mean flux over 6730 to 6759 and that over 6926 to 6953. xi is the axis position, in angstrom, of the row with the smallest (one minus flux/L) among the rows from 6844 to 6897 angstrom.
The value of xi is 6877.62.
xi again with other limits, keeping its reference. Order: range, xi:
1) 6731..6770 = 6766.10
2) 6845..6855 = 6847.60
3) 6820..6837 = 6835.00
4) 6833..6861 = 6835.00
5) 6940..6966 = 6960.47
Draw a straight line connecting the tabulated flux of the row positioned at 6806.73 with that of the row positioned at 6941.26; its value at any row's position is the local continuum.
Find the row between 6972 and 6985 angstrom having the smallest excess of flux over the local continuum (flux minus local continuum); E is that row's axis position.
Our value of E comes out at 6979.73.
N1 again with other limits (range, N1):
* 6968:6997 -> 0.89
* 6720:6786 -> 0.78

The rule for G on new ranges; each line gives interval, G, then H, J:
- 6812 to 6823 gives 6821.6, 6822.42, 6820.85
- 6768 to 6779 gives 6770.8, 6772.34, 6769.22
